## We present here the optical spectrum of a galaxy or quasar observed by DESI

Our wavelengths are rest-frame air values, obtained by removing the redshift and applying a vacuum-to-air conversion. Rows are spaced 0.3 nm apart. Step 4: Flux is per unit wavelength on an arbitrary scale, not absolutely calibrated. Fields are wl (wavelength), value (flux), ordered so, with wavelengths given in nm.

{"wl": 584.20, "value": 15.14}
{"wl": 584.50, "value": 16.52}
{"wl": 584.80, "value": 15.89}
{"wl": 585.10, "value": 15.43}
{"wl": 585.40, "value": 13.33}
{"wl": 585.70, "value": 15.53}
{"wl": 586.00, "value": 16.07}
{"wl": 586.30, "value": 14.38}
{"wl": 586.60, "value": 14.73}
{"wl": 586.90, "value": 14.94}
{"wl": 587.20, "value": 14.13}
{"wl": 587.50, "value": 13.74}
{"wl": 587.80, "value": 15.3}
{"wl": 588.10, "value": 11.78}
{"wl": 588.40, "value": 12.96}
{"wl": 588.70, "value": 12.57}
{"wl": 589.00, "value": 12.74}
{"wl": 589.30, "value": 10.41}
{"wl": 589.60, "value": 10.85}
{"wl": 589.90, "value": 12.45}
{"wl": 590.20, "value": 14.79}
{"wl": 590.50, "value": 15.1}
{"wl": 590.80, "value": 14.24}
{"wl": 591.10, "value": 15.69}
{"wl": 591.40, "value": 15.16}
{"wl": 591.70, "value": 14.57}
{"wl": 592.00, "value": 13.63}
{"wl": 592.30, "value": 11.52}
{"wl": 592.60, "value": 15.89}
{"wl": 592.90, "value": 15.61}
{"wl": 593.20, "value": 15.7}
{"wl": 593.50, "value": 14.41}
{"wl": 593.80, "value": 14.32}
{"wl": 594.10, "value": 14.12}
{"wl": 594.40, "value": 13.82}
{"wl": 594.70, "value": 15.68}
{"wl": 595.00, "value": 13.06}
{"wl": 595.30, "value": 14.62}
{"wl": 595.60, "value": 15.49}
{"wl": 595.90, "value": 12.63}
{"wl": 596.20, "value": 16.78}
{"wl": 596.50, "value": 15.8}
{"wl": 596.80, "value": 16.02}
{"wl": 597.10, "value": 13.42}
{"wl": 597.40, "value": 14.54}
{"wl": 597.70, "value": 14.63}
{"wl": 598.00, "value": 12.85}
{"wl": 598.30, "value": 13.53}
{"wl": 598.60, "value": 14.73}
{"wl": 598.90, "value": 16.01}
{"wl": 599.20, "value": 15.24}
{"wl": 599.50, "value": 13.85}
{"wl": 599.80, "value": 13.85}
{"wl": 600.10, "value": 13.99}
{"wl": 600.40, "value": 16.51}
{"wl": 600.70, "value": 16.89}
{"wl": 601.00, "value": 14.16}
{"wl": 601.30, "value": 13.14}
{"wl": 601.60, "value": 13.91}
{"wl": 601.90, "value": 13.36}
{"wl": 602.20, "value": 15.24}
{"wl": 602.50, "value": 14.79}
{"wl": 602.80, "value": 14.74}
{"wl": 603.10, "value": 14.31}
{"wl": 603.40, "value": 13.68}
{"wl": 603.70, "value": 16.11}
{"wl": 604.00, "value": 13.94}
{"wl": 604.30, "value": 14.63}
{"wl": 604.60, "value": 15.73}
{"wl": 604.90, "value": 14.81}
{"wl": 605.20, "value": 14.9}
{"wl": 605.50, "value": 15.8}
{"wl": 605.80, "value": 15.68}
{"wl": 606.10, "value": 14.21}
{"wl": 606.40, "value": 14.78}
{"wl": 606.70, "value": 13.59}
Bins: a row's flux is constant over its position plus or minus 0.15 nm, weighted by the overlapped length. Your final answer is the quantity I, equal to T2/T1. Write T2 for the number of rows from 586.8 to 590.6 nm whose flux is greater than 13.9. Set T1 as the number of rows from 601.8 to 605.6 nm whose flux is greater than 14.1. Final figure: 0.5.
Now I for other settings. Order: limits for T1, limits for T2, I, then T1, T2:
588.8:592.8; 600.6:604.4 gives 1.4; 7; 10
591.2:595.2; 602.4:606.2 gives 1.3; 9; 12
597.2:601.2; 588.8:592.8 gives 0.9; 8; 7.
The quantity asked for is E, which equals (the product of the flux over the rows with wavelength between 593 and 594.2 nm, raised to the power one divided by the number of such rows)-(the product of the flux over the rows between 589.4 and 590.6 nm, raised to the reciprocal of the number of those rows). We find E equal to 1.4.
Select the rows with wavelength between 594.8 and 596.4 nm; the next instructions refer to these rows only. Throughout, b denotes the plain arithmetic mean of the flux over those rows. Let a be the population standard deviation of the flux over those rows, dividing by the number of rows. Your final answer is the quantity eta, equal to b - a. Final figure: 13.0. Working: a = 1.5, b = 14.5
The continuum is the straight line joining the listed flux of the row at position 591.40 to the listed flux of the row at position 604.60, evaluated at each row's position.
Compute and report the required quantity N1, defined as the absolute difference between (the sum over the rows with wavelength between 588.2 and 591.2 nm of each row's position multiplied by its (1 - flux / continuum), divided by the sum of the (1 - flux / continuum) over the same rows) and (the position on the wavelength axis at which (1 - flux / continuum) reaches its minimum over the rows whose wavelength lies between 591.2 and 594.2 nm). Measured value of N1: 3.33 nm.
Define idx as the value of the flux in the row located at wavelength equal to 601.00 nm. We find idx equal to 14.16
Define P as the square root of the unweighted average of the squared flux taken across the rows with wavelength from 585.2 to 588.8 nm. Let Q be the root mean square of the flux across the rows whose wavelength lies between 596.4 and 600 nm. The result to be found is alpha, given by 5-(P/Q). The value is 4.03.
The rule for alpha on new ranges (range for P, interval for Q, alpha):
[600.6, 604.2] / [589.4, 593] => 3.98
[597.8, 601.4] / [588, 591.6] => 3.90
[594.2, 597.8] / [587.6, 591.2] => 3.89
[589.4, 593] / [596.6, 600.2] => 4.01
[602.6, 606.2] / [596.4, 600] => 3.98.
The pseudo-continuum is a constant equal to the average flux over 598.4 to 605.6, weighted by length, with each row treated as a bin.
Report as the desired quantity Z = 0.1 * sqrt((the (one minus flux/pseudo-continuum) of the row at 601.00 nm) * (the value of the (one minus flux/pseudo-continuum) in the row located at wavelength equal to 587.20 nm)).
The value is 0.0041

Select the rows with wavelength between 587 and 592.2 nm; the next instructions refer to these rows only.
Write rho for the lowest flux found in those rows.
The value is 10.41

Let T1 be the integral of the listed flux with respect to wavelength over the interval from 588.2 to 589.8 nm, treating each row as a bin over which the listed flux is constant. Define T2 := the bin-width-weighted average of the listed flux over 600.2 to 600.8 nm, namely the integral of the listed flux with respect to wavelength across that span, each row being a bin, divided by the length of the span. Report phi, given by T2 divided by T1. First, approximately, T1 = 19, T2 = 16.5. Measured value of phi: 0.86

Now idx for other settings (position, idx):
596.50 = 15.8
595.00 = 13.06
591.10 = 15.69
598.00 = 12.85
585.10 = 15.43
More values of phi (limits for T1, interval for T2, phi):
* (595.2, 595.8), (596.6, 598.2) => 1.60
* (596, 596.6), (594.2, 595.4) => 1.48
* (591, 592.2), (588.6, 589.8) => 0.66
